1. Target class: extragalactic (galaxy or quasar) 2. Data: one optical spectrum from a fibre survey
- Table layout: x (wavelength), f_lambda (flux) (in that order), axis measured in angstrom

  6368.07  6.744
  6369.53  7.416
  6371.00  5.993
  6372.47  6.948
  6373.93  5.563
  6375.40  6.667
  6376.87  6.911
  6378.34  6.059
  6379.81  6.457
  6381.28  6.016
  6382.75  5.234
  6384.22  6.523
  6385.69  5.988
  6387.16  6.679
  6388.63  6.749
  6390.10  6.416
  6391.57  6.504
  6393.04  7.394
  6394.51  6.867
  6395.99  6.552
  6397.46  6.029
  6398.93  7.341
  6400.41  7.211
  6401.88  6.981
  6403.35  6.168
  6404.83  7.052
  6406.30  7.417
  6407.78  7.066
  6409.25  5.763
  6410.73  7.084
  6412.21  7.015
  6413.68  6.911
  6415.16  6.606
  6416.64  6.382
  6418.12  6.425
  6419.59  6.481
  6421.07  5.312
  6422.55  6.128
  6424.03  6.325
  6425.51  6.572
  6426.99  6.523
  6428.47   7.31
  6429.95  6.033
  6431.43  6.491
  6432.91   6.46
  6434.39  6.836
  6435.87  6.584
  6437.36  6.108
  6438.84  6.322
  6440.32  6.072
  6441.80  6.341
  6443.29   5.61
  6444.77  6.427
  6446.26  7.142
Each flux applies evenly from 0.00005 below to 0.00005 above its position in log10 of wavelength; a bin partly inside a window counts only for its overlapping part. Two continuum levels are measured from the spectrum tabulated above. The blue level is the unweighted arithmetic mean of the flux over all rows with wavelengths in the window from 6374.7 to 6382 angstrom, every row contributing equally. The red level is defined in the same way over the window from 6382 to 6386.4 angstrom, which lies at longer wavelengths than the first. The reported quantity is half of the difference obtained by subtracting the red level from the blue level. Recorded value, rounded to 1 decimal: 0.3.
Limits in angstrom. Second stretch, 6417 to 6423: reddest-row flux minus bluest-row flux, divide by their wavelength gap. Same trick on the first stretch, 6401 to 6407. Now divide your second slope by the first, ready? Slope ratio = -0.7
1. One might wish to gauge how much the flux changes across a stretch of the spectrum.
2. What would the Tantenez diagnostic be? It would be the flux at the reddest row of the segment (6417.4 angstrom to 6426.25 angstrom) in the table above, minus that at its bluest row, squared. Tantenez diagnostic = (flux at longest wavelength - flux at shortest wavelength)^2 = 0.0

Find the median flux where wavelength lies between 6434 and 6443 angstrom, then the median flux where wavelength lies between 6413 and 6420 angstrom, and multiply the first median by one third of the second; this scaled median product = 13.7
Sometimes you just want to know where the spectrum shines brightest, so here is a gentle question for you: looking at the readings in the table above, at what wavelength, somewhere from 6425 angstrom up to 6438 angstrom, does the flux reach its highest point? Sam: 6428.47 angstrom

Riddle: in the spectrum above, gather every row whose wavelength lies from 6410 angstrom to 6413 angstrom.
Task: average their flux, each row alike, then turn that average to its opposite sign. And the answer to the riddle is -7.05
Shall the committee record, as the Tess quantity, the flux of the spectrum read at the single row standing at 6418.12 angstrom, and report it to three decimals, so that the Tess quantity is 6.425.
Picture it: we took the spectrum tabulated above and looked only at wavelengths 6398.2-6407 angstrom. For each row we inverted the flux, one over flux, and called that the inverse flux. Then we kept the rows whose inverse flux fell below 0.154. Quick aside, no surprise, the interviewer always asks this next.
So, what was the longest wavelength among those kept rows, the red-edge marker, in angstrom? 6406.30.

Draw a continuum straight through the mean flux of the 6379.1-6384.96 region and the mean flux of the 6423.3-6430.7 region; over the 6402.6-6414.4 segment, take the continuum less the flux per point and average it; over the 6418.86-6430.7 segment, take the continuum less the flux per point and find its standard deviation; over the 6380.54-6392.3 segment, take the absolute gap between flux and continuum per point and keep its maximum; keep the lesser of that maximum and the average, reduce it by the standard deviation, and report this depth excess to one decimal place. -1.0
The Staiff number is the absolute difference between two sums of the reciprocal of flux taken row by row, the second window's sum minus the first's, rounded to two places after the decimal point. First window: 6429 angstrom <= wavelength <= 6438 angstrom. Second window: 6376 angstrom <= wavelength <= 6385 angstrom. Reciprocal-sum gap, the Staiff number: 0.04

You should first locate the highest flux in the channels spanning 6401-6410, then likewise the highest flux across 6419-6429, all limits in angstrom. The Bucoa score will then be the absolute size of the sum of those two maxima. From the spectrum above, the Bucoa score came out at 14.7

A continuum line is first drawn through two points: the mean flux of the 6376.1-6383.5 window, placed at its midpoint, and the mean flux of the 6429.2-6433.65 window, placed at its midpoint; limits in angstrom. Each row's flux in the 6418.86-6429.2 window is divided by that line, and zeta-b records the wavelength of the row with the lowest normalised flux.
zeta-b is 6421.07 angstrom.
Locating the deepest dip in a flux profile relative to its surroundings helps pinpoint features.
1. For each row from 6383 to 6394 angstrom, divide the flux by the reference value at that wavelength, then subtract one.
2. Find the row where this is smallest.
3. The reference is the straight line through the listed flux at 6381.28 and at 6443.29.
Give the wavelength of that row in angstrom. 6385.69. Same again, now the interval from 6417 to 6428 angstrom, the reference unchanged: 6421.07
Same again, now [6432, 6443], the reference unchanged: 6440.32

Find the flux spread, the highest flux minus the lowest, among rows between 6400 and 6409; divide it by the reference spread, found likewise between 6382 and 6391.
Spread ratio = 0.82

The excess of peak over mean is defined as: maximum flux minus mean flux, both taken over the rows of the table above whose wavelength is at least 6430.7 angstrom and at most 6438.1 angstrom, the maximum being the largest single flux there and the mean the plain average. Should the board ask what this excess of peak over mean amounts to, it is 0.34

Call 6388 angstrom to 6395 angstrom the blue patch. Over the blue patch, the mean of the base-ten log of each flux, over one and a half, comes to 0.554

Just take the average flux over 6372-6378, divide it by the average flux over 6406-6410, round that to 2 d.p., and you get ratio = 0.97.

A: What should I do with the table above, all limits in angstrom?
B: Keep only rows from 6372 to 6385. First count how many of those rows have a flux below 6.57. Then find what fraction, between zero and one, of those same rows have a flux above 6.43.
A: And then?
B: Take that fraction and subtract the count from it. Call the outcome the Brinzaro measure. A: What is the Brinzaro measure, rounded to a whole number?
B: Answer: -5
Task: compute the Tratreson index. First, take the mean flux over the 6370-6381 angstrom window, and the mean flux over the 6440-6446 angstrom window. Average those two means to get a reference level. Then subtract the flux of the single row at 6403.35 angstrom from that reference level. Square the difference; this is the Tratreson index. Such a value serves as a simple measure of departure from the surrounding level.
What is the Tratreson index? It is 0.01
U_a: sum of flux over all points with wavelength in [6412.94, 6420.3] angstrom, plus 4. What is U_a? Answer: 36.8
